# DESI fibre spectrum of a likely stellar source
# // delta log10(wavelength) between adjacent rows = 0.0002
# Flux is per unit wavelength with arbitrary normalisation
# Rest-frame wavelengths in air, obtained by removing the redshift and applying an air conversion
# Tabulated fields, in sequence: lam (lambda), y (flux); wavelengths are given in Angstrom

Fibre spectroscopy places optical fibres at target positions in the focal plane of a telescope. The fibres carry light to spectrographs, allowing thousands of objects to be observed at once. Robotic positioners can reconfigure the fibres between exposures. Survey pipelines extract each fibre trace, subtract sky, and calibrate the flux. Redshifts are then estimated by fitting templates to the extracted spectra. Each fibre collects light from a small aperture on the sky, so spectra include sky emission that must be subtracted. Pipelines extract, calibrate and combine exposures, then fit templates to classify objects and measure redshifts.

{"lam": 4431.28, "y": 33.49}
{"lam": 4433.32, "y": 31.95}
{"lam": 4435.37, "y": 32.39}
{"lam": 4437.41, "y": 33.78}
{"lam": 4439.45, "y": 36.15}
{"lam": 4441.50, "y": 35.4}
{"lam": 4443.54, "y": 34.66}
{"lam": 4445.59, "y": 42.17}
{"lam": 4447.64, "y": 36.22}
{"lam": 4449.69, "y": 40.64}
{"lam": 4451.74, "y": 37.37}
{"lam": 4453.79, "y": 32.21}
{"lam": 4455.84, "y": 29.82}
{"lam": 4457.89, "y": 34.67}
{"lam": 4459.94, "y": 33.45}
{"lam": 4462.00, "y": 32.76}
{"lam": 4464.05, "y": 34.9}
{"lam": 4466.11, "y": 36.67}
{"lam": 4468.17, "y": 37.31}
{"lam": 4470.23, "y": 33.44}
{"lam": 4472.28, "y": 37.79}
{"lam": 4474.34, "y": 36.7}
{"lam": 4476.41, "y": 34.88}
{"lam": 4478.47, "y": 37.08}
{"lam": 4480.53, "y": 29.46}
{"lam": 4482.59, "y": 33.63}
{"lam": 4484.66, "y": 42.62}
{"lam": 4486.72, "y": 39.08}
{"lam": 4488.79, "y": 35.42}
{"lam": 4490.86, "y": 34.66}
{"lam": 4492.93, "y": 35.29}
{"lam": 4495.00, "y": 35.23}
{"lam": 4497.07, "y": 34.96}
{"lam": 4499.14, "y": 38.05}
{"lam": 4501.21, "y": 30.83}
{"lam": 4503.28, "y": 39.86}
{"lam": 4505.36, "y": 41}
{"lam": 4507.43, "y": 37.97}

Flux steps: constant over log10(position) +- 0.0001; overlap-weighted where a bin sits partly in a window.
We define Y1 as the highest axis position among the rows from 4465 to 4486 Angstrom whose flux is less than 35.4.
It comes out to 4482.59 Angstrom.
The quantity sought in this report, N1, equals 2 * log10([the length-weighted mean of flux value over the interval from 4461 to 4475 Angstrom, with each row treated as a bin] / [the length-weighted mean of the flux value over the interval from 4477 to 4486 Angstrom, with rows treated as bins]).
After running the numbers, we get -0.004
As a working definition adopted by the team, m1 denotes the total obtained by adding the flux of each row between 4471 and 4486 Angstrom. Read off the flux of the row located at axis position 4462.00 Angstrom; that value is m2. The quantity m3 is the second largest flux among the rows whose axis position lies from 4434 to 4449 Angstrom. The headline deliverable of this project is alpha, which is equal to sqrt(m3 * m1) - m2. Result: 62.8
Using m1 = 252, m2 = 32.76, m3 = 36.22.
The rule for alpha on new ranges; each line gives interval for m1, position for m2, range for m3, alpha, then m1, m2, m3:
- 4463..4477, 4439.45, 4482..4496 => 63.0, 252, 36.15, 39.08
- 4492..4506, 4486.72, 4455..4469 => 57.7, 255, 39.08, 36.67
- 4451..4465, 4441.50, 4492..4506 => 61.4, 235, 35.4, 39.86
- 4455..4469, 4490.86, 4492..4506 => 63.1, 240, 34.66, 39.86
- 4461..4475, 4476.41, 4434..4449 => 60.2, 250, 34.88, 36.22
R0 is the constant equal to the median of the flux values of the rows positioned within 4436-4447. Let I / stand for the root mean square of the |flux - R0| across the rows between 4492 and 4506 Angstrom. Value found 3.37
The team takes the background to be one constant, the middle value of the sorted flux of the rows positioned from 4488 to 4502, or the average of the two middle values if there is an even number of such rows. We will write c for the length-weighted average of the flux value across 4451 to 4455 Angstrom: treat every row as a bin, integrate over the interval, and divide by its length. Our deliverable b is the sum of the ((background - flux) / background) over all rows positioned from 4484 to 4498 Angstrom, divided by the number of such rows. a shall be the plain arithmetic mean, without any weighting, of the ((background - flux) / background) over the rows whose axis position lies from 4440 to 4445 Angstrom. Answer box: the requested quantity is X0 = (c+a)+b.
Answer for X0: 34.4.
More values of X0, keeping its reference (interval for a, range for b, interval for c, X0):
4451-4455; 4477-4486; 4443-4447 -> 38.6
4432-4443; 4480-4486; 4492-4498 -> 35.2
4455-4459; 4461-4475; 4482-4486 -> 38.8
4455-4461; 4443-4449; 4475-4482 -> 33.9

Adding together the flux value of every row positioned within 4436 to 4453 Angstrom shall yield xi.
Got 296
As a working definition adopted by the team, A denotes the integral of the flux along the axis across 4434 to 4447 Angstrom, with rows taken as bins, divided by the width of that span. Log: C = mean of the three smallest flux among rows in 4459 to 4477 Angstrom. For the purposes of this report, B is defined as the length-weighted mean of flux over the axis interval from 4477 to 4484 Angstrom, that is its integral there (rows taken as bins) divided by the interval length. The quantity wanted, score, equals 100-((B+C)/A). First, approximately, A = 35.66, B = 34.0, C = 33.2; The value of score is 98.1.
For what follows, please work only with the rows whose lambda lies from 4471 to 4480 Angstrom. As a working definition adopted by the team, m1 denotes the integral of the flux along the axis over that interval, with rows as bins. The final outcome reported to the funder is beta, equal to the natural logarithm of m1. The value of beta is 5.8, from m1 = 325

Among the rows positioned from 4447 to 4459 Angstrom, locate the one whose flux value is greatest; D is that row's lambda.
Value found 4449.69 Angstrom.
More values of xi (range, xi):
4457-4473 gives 281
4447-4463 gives 277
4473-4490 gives 289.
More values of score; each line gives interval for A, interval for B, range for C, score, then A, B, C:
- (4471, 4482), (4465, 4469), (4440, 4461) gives 98.0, 35.11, 36.9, 31.8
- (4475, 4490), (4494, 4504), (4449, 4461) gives 98.1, 36.01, 35.7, 31.8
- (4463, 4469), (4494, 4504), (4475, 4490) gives 98.1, 36.24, 35.7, 32.7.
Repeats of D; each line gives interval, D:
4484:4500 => 4484.66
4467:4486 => 4484.66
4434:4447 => 4445.59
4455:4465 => 4464.05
